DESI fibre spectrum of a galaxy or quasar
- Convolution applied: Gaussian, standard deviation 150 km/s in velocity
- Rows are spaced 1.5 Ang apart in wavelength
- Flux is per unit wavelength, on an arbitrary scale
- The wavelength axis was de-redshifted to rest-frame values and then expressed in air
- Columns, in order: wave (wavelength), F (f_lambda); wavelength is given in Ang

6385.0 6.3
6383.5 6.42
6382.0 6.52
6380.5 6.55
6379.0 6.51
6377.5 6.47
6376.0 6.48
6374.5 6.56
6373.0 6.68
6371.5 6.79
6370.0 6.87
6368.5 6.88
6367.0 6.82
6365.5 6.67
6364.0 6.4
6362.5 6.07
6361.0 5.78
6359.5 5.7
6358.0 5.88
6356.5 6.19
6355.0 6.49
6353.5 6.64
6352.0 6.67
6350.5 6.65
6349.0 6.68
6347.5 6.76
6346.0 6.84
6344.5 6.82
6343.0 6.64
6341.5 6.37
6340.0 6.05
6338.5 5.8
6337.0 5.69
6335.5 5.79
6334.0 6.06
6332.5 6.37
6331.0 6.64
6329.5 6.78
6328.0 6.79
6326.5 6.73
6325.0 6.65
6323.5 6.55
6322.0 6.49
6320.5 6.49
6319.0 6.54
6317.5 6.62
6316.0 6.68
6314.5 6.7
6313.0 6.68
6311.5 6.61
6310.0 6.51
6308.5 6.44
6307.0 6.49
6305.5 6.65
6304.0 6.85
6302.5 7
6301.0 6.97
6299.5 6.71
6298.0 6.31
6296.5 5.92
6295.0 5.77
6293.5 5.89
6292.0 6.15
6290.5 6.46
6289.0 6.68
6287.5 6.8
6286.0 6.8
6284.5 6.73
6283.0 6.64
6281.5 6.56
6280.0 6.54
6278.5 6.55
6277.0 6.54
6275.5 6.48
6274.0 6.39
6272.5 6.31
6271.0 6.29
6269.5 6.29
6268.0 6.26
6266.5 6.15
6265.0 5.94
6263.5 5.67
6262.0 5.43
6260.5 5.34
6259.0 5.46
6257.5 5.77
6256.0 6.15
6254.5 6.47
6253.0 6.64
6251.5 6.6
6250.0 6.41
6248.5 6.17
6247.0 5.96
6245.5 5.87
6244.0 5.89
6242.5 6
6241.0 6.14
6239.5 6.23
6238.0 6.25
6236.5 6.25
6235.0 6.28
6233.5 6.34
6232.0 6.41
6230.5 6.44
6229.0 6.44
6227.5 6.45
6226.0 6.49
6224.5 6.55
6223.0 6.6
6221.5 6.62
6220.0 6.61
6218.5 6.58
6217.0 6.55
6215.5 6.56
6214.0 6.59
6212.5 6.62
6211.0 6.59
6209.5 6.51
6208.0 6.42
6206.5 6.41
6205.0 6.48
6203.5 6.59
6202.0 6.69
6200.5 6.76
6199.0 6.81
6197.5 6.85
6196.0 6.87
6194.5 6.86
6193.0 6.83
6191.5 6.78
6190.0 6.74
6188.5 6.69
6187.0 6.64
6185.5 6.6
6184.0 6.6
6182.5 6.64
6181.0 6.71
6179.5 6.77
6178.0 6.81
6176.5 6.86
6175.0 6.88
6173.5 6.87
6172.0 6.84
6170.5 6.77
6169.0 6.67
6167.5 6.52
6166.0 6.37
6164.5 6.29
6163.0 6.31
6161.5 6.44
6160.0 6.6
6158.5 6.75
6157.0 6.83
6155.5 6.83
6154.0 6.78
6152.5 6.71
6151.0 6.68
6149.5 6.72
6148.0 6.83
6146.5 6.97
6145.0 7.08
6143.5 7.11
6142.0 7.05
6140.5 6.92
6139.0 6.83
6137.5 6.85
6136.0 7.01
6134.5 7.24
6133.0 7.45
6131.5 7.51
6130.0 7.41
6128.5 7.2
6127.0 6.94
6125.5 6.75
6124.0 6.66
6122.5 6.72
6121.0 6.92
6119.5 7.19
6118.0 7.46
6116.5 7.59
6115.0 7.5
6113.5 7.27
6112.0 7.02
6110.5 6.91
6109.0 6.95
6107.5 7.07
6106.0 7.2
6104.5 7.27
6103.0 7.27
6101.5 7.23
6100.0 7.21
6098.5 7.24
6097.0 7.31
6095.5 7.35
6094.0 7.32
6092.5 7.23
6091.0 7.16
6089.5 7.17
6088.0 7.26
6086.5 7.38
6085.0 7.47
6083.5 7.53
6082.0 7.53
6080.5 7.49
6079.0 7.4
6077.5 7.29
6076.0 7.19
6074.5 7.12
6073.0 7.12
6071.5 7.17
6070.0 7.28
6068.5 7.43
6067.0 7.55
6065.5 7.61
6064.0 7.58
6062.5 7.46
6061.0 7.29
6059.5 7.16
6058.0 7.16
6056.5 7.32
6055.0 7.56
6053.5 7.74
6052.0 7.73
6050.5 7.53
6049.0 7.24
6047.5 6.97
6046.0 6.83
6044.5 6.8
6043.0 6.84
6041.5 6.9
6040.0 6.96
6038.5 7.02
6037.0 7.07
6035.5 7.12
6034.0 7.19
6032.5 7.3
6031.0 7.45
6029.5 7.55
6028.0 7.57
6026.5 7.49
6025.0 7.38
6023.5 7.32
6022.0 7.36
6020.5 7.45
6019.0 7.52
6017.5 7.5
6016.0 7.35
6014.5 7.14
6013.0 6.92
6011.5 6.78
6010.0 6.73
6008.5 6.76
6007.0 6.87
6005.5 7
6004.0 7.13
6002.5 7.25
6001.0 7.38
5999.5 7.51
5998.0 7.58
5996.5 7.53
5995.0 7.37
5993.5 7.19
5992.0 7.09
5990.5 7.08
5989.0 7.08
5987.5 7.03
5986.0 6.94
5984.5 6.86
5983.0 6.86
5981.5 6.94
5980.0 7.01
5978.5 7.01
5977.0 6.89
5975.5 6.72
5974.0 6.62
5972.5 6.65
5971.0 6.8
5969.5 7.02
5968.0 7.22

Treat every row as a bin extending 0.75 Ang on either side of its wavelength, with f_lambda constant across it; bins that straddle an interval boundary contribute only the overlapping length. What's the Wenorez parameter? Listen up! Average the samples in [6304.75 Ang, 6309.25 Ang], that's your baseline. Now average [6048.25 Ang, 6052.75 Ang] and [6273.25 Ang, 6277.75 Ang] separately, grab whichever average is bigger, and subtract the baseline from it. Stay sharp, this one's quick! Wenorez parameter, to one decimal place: 1.0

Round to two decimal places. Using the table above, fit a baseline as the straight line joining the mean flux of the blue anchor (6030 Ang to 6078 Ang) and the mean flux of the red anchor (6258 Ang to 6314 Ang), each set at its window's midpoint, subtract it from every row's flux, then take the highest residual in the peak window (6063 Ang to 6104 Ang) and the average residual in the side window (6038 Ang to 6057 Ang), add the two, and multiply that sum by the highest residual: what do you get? 0.13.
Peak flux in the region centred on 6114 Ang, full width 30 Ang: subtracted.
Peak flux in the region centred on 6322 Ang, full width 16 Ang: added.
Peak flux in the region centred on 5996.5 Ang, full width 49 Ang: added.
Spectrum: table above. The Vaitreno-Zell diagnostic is 6.78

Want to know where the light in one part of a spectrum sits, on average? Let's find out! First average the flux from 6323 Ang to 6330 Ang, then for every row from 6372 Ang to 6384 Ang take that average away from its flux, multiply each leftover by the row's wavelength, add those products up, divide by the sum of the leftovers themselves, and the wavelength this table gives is 6379.2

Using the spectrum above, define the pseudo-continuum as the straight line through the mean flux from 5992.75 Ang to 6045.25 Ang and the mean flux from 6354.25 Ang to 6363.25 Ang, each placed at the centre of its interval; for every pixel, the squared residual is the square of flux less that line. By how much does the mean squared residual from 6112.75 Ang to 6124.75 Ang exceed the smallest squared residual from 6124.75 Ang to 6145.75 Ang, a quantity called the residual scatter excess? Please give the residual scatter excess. 0.20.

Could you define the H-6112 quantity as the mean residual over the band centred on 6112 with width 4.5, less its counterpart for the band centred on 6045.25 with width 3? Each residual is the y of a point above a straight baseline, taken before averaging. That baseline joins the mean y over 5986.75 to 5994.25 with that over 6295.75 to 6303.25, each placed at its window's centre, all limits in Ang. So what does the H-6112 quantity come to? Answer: 0.36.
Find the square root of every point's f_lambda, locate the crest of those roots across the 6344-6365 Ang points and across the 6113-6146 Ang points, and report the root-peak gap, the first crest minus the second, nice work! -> -0.14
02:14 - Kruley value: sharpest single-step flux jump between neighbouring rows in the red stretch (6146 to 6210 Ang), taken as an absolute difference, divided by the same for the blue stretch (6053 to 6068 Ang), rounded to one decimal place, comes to 0.7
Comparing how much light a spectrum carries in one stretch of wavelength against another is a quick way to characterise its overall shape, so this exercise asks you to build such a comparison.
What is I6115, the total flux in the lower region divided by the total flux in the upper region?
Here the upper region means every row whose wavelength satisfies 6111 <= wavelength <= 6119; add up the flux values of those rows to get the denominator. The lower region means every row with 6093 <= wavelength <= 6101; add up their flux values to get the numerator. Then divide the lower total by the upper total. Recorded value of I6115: 0.99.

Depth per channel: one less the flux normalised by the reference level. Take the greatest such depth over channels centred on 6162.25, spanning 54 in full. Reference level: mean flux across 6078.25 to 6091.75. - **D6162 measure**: 0.15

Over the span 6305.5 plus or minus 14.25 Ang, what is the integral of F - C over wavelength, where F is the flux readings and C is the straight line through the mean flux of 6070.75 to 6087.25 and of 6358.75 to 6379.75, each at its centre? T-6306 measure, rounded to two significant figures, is -4.7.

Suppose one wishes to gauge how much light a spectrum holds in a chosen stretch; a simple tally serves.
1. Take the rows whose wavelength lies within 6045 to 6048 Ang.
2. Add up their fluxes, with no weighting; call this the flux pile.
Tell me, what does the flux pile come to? 13.8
